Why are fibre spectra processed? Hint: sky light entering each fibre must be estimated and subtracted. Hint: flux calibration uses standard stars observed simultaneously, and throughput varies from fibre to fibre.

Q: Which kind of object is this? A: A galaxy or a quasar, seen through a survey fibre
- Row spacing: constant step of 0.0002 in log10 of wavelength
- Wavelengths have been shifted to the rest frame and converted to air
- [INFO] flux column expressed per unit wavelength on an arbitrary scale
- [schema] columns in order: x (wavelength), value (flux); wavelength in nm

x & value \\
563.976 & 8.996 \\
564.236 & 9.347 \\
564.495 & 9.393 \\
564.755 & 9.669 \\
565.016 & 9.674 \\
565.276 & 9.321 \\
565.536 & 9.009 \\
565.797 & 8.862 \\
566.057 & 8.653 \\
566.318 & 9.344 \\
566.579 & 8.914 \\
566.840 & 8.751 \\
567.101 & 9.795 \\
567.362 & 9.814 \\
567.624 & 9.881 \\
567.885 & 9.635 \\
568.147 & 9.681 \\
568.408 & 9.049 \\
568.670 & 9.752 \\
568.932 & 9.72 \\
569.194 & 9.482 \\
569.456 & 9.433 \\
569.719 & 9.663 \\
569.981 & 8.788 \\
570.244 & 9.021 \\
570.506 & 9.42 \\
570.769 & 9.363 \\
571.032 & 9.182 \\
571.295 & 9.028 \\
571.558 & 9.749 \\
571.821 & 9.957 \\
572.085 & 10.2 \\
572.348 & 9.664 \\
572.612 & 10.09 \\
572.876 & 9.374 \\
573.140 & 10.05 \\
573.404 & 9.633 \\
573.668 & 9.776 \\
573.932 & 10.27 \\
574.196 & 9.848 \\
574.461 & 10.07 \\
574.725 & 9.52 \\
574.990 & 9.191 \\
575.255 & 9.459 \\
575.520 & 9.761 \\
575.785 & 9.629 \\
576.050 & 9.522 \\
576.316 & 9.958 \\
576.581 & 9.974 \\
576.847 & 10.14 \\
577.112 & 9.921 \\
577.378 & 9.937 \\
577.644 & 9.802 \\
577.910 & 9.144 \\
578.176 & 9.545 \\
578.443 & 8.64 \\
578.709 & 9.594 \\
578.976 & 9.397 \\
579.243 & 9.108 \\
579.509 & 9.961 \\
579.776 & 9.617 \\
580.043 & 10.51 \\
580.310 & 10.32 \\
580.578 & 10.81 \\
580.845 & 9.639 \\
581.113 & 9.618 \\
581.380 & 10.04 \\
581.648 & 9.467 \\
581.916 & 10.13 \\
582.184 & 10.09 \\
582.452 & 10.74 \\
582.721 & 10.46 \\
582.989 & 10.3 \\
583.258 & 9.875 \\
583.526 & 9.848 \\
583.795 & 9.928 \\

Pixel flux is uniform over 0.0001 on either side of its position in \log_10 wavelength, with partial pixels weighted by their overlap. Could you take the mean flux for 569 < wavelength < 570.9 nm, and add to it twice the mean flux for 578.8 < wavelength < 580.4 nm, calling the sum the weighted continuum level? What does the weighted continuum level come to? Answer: 28.9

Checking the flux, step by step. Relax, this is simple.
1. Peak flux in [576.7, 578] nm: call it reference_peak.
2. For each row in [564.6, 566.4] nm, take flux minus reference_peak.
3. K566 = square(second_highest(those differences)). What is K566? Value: 0.22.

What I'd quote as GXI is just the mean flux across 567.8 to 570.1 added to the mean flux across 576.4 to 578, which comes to 19.3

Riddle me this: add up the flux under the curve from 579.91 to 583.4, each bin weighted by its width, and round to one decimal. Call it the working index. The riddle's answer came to 35.4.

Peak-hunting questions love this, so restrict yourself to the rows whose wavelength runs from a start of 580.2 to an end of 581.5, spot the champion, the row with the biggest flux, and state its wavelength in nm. 580.578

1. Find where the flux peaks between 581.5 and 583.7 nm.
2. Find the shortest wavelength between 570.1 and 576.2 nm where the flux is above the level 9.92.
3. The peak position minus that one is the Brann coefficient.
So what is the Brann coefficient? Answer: 10.63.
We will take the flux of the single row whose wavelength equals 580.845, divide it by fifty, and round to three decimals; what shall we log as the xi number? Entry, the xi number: 0.193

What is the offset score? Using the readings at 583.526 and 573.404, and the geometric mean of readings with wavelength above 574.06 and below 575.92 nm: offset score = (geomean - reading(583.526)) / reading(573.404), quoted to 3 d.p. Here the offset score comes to -0.022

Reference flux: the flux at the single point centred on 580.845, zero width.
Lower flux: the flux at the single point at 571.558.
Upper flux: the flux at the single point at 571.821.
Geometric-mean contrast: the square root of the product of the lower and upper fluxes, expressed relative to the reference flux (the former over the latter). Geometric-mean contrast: 1.02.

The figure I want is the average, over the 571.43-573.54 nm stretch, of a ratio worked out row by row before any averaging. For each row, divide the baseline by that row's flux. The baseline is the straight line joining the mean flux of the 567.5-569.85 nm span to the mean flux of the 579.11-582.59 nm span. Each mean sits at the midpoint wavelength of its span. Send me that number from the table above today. 0.988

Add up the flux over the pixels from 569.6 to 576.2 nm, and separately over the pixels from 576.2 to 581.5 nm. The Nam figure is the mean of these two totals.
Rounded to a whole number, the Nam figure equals 218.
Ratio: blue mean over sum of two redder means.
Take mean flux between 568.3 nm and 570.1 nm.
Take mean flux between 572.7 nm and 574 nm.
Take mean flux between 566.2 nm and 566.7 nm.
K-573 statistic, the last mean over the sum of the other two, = 0.475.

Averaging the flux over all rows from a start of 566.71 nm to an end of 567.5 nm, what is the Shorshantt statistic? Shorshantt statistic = 9.5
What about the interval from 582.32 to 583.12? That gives 10.5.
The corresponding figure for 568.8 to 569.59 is 9.5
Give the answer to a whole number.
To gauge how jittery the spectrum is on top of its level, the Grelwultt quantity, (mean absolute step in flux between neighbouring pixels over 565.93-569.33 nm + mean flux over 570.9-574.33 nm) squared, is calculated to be 102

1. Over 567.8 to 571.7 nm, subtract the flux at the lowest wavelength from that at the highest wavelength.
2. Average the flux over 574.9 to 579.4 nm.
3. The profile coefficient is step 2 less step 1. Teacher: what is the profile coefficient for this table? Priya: 9.5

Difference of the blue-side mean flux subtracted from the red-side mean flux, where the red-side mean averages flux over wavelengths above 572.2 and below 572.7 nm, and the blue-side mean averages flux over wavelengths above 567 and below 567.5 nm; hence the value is 0.07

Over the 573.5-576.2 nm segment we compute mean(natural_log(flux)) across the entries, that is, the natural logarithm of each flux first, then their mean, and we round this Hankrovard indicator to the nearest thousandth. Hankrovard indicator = 2.272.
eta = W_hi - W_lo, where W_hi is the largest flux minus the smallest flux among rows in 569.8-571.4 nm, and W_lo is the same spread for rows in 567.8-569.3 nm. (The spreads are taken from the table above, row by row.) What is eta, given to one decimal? -0.1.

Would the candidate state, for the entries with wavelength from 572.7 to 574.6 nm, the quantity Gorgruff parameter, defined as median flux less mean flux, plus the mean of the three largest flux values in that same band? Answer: 10.1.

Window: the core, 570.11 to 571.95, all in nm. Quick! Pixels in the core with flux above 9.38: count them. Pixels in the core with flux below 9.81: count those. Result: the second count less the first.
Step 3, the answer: 3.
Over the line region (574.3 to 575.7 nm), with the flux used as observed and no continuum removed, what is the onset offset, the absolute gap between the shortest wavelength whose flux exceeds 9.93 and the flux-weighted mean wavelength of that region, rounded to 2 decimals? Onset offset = 0.53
